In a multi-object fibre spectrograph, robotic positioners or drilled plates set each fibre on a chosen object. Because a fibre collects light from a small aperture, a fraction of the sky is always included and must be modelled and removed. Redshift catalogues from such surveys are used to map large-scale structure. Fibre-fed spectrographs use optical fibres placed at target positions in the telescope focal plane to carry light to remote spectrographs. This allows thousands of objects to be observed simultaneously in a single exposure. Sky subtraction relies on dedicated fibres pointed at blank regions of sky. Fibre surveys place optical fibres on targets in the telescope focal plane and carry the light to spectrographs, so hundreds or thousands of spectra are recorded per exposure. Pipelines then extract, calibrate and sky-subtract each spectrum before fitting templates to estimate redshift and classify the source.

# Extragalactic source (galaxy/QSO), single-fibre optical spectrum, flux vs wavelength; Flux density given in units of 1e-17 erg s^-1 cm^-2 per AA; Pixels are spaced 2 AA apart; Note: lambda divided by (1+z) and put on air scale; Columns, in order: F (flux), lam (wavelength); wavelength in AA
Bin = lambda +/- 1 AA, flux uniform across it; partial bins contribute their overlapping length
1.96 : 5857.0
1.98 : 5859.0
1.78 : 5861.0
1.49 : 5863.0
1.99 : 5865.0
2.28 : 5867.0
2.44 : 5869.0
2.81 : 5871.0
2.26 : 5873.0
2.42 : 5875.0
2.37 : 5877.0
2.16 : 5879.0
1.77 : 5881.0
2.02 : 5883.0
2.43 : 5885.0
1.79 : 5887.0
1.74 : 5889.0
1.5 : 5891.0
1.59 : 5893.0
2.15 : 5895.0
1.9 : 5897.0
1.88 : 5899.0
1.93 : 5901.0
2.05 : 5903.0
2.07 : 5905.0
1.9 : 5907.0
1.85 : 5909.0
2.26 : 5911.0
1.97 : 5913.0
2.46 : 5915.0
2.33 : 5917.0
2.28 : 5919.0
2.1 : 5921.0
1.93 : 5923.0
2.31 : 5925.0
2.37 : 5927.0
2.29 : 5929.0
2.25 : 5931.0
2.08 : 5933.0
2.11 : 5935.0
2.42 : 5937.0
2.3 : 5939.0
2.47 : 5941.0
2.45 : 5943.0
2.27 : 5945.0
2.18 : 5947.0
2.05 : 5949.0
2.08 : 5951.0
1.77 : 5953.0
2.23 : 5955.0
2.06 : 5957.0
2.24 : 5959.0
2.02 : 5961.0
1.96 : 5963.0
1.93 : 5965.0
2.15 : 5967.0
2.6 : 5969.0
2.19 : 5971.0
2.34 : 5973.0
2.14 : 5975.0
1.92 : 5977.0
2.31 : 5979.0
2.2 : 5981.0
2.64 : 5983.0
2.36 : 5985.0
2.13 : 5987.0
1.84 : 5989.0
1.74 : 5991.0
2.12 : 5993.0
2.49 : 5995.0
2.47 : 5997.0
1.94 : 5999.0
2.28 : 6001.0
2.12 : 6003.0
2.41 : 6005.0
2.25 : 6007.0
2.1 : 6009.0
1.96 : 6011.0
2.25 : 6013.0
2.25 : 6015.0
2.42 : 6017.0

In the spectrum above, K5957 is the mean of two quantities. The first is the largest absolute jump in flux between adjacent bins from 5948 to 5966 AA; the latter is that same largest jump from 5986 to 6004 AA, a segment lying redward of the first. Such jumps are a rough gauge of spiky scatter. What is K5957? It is 0.495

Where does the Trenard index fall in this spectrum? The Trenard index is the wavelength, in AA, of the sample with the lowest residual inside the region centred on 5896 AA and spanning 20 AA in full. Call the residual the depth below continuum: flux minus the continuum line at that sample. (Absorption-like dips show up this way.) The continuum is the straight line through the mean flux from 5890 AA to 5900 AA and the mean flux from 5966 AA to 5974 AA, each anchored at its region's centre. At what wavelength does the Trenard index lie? 5891.0 AA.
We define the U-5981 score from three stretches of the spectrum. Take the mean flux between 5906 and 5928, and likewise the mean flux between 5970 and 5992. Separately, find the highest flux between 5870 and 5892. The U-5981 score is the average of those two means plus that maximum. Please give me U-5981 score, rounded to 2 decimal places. 4.97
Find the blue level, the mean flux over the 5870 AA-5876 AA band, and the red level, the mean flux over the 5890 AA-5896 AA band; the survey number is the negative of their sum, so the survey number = -4.24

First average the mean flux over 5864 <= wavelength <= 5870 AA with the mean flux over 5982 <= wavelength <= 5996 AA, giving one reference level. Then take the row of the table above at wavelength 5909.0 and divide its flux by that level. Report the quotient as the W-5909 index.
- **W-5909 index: 0.84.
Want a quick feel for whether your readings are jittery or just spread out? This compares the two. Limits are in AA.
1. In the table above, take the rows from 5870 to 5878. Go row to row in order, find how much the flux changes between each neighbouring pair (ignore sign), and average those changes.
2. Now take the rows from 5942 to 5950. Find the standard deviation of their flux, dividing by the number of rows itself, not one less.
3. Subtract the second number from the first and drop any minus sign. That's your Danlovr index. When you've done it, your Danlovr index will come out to 0.108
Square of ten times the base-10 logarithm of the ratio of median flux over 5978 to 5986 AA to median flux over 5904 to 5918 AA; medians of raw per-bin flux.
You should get 0.27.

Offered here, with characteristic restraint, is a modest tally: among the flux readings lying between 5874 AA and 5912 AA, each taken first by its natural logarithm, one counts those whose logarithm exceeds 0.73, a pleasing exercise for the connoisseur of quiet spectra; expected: 6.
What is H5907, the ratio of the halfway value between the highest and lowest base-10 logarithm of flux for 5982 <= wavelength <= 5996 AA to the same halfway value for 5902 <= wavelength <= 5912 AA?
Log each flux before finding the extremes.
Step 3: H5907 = 1.07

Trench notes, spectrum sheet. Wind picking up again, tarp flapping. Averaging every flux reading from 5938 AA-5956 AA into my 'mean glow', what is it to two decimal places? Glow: 2.20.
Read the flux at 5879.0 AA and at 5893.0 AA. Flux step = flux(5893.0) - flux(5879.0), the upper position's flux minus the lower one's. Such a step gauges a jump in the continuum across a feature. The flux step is -0.6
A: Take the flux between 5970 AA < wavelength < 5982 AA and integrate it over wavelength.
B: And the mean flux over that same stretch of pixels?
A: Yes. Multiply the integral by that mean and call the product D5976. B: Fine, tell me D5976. 57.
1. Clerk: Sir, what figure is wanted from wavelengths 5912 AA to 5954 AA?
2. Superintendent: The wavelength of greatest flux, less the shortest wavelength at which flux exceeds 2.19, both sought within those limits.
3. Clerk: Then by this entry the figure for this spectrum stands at 26 AA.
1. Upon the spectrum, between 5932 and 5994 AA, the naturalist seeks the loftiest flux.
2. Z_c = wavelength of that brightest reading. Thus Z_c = 5983.0 AA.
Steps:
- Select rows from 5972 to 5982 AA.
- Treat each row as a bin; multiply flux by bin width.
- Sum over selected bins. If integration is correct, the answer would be 21.8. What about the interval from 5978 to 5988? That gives 23.3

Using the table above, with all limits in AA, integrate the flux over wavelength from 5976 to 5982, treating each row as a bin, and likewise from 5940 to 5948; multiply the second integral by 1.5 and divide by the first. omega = 2.2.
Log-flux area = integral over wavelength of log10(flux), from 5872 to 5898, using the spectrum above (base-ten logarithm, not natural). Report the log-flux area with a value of 7.7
